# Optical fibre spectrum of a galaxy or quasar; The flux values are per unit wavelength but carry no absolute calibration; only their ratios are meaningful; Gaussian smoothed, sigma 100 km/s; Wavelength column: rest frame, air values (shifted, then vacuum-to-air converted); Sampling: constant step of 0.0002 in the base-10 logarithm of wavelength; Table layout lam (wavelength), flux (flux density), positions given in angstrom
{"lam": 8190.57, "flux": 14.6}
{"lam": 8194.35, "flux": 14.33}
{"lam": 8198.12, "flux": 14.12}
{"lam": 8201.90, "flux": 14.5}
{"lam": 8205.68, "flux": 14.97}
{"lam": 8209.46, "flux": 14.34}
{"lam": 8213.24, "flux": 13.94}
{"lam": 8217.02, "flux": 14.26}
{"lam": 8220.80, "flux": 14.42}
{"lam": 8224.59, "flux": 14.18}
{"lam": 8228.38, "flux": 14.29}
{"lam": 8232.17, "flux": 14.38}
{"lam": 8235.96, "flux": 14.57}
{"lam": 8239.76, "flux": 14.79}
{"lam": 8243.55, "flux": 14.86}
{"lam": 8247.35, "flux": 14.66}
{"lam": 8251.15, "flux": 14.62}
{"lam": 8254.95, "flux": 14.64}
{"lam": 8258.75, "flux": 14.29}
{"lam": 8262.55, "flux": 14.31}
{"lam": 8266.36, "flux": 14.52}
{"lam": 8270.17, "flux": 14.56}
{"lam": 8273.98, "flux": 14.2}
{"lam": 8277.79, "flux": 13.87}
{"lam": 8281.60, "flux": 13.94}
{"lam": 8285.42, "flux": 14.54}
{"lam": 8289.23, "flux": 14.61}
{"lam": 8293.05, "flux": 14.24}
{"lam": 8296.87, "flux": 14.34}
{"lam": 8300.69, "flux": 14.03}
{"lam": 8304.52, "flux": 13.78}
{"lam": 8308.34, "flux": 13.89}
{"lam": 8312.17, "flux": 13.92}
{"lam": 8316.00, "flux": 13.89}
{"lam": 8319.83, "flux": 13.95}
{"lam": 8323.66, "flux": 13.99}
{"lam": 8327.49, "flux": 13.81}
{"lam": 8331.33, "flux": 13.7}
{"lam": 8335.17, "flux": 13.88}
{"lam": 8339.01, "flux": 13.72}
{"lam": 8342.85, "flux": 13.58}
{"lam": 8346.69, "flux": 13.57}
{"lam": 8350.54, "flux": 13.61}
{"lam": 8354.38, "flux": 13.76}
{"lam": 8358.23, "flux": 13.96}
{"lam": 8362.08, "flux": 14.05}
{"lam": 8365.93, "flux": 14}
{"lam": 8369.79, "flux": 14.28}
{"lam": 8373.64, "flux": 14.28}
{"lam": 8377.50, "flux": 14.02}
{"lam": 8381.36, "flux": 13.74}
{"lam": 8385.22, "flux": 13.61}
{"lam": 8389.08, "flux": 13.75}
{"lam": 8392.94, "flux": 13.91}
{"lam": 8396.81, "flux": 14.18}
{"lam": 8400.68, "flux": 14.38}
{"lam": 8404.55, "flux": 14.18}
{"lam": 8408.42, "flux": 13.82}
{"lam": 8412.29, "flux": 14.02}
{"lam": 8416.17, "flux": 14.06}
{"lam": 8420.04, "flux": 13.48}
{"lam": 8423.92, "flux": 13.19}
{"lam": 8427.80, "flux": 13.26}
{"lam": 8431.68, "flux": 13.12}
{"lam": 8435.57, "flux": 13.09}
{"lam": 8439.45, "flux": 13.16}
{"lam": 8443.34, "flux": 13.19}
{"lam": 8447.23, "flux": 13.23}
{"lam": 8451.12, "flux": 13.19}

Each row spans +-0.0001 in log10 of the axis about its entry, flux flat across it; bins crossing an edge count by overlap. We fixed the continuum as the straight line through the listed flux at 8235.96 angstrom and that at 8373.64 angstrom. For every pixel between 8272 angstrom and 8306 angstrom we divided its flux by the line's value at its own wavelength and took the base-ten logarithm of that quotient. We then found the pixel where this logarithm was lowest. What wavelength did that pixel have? 8304.52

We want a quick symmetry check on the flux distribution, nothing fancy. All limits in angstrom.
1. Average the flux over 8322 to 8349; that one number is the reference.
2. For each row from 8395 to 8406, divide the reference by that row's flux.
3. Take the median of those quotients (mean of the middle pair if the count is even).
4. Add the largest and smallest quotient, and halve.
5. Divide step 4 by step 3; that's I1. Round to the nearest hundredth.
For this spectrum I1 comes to 0.99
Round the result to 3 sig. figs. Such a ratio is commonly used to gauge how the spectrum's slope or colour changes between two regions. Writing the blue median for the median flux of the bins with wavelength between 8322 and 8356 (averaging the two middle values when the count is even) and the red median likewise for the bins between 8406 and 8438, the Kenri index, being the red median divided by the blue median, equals 0.974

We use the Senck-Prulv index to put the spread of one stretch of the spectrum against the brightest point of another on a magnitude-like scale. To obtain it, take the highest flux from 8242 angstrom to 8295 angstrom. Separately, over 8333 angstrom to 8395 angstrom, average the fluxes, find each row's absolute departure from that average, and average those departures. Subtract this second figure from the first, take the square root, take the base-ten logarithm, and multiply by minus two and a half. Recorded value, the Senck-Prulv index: -1.458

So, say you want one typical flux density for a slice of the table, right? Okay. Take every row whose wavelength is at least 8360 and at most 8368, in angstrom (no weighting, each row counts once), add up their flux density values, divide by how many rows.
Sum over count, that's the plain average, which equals 14.0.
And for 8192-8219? 14.4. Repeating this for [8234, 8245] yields 14.7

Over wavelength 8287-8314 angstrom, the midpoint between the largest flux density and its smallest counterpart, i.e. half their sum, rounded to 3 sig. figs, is 14.2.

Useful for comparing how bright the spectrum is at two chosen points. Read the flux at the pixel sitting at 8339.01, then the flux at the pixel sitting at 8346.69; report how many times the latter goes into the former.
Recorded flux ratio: 1.01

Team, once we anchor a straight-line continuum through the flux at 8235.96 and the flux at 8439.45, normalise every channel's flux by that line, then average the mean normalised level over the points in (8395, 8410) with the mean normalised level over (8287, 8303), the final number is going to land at 1.03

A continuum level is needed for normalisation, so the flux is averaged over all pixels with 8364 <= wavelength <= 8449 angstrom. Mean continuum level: 13.7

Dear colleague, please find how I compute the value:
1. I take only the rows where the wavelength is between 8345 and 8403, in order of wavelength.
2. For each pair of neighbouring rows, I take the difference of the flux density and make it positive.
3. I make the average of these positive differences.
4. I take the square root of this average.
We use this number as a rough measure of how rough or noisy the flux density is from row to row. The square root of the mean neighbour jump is 0.401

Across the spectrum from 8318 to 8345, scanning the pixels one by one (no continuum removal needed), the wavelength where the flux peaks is 8323.66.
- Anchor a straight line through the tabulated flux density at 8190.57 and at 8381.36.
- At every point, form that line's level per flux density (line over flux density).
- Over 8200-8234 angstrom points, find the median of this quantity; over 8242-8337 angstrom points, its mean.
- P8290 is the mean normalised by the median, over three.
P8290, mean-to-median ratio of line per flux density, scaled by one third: 0.329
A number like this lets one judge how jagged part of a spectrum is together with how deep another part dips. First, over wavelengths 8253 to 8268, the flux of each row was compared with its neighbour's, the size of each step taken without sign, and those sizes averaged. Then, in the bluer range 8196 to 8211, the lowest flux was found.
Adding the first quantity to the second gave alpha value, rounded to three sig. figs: 14.3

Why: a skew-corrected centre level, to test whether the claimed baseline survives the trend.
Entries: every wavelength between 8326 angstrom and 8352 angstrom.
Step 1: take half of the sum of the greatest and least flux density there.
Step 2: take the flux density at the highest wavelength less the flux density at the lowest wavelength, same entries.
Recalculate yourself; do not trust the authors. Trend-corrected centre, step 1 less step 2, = 13.9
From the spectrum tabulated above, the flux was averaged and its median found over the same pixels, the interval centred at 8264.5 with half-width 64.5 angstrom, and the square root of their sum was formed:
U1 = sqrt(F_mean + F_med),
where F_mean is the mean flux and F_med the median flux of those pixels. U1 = 5.35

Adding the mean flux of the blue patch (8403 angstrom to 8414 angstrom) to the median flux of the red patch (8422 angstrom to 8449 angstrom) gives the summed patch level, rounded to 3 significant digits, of 27.2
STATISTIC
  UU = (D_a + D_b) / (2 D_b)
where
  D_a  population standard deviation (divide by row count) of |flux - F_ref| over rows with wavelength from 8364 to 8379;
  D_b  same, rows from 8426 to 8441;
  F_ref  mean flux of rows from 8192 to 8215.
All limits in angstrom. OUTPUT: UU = 1.55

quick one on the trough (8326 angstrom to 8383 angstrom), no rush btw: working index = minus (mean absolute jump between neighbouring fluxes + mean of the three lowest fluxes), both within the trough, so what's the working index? -13.7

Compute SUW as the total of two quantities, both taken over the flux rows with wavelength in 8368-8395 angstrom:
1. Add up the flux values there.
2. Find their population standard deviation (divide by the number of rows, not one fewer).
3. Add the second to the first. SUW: 98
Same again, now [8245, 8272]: 102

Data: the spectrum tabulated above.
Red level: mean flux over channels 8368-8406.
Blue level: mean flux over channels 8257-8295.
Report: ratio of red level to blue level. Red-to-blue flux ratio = 0.981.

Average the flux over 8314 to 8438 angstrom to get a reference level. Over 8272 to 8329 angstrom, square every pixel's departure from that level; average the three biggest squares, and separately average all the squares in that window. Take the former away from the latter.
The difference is -0.36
